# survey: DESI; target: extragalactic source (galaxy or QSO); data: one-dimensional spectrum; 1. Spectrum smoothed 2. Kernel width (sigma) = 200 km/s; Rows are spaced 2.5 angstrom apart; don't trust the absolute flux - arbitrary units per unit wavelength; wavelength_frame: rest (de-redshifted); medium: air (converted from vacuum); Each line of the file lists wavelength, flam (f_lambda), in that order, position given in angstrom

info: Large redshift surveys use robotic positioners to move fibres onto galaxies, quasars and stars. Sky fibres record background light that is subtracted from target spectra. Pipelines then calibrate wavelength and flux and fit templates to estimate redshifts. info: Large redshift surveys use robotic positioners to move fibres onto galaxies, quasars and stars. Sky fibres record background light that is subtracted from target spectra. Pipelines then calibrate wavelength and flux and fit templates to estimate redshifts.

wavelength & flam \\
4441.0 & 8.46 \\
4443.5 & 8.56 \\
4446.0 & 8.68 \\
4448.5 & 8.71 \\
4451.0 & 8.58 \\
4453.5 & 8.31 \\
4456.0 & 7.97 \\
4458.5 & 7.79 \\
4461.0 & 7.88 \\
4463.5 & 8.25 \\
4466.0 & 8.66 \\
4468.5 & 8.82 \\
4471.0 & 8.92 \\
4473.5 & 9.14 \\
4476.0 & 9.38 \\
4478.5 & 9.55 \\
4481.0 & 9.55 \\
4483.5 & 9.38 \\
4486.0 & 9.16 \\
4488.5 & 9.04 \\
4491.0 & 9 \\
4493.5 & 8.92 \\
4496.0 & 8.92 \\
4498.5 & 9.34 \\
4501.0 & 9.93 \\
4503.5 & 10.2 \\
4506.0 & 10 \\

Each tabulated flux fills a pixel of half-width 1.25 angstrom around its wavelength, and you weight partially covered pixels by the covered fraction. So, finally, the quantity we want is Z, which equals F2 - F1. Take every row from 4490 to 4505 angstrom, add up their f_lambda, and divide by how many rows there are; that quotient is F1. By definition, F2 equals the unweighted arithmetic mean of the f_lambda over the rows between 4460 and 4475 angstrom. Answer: -0.8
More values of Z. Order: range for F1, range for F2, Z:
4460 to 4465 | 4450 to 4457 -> 0.2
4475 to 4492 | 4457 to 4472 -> -0.9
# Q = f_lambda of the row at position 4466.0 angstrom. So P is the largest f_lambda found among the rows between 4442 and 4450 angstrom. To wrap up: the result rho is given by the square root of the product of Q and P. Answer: 8.68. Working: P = 8.71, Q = 8.66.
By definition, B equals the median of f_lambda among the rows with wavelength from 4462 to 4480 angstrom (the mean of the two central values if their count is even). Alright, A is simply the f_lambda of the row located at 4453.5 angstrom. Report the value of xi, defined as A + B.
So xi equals 17.2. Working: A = 8.31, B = 8.9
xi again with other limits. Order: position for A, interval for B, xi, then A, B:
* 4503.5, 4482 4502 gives 19.3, 10.2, 9.1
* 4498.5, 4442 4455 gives 17.9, 9.34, 8.6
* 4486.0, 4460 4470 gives 17.6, 9.16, 8.5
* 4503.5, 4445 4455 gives 18.8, 10.2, 8.6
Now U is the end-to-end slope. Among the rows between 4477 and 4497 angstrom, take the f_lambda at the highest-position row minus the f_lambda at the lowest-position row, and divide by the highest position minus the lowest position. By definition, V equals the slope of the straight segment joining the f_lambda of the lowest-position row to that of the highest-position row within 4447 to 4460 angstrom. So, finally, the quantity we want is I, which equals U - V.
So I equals 0.06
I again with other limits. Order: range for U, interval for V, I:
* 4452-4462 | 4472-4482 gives -0.11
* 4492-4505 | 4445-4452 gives 0.15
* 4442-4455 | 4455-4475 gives -0.09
